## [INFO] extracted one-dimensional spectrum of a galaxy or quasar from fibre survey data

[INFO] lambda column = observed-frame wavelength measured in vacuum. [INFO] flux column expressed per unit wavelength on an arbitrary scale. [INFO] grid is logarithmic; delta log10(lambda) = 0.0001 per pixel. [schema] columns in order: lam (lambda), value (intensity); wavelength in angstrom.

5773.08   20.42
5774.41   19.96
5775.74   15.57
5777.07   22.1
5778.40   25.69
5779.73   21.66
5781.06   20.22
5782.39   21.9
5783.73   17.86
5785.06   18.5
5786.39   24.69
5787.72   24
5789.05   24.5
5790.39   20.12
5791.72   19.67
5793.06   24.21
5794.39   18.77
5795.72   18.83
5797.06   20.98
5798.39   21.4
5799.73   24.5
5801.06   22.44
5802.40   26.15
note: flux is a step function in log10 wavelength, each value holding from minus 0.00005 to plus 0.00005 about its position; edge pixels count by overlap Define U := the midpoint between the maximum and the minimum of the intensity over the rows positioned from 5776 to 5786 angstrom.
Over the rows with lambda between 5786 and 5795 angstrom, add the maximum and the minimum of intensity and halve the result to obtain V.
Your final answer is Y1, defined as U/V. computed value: 1.00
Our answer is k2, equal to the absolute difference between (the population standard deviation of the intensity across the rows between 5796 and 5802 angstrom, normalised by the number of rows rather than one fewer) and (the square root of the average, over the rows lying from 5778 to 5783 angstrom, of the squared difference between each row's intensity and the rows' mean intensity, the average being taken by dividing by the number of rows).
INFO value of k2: 0.7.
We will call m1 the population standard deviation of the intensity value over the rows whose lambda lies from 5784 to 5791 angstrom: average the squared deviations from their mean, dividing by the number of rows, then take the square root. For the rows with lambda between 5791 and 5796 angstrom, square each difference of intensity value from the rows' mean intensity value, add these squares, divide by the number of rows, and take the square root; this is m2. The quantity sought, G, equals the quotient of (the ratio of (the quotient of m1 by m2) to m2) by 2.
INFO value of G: 0.25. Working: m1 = 2.6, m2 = 2.2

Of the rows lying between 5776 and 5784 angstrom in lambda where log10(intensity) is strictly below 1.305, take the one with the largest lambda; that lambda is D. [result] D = 5783.73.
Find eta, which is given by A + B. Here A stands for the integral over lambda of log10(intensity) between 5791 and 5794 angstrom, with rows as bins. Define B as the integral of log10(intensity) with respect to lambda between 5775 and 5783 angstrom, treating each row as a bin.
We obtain 15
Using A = 4.0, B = 10.6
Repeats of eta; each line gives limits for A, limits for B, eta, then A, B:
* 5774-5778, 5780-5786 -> 13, 5.1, 7.8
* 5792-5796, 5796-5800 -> 11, 5.3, 5.3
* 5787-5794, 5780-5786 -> 17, 9.4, 7.8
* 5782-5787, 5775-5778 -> 10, 6.5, 3.8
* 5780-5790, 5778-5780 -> 16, 13.3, 2.8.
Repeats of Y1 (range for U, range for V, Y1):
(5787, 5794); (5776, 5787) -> 1.01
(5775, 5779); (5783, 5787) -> 0.97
